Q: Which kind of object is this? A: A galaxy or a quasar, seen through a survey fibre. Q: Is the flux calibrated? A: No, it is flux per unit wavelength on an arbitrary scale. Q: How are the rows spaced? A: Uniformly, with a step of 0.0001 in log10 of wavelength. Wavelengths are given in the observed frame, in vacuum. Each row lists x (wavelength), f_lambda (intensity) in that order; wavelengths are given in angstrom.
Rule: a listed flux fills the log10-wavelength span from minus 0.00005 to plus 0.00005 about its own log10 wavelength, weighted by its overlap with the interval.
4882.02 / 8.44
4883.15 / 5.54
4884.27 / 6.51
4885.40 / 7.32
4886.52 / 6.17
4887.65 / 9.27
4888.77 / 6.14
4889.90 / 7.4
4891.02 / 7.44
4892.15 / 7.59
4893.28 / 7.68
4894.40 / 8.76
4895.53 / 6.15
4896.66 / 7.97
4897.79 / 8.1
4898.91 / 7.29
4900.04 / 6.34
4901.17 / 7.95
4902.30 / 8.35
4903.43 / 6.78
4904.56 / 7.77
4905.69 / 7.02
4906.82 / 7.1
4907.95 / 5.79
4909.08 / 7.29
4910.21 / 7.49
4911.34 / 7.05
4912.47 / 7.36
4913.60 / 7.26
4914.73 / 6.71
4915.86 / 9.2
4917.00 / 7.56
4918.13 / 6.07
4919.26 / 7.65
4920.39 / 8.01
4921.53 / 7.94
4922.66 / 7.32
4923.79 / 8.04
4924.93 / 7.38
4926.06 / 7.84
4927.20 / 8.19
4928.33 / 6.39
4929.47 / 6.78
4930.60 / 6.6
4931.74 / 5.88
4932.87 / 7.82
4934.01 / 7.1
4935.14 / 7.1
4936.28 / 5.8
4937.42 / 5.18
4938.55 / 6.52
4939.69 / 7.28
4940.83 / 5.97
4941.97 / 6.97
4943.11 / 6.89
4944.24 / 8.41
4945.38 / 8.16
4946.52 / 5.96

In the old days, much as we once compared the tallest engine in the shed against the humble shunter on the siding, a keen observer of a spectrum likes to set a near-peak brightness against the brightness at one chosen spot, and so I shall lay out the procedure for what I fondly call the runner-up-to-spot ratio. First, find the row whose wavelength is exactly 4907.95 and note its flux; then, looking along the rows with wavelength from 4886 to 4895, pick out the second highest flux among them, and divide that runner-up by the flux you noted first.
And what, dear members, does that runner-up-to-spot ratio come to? 1.51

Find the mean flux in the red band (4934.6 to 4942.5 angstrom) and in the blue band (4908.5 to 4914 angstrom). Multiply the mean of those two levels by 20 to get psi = 137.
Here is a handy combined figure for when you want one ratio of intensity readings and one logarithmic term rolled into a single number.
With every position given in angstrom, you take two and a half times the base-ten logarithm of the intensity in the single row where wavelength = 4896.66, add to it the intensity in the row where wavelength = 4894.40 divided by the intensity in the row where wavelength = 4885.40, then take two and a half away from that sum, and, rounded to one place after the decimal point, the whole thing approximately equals 1.0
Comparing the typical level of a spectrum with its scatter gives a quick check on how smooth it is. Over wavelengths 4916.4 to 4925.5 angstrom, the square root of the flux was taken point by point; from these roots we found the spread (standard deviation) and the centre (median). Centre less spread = 2.64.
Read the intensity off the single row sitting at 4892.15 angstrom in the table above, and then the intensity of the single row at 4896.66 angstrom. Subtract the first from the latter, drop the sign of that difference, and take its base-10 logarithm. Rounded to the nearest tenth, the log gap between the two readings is -0.4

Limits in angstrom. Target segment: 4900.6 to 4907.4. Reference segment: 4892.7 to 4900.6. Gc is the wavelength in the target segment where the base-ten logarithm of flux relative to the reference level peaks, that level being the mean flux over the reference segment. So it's 4902.30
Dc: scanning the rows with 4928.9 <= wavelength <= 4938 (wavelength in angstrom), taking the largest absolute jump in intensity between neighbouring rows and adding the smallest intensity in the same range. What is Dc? 7.1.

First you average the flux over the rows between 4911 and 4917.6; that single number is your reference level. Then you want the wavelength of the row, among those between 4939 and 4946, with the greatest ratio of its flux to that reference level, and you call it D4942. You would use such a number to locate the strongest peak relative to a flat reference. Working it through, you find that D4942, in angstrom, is 4944.24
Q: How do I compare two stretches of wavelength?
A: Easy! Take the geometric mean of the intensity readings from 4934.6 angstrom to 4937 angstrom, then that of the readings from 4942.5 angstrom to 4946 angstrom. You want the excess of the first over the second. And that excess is -1.4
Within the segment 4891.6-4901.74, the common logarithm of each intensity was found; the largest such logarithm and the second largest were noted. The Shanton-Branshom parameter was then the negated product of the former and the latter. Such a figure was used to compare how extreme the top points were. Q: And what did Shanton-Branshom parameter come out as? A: -0.856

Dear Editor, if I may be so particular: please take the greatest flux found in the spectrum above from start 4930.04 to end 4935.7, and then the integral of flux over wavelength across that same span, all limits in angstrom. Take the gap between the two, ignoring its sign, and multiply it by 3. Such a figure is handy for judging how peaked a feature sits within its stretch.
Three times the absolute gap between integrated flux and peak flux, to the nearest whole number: 94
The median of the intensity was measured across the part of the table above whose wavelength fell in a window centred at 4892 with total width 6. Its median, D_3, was 7.59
